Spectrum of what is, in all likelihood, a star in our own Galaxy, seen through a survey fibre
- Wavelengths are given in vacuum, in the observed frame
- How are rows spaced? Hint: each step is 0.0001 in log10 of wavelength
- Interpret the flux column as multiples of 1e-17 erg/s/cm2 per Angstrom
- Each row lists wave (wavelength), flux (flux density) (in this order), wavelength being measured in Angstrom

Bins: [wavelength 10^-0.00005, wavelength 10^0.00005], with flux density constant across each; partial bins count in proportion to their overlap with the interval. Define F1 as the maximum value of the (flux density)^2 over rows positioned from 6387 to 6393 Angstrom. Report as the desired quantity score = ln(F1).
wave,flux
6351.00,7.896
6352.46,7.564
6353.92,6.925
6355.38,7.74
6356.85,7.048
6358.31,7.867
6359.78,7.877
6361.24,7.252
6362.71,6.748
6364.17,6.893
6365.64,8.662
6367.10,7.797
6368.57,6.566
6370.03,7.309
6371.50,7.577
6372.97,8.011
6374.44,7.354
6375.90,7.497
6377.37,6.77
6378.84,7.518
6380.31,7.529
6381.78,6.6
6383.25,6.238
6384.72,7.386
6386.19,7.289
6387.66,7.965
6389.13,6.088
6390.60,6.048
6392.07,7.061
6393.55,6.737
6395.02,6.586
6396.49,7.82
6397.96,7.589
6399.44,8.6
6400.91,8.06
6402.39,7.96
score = 4.15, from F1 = 63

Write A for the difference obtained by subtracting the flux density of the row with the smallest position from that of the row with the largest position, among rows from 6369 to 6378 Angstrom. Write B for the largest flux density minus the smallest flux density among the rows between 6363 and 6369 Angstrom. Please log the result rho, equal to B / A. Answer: -4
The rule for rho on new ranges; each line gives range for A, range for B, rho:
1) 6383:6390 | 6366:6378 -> -10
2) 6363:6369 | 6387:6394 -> -6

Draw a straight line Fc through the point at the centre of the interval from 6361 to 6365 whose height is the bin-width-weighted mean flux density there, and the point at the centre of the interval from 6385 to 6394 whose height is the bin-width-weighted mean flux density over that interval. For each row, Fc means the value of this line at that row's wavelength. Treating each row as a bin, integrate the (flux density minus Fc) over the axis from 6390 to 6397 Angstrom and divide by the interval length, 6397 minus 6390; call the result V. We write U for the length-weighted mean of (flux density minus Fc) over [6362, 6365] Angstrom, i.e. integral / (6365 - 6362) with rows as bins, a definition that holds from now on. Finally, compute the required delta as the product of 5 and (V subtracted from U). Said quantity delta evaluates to 0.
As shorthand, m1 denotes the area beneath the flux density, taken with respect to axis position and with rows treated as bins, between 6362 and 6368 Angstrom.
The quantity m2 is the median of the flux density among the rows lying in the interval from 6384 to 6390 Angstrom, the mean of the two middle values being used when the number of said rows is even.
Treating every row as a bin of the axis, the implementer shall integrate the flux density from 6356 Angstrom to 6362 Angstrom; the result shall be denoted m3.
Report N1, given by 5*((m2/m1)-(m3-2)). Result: -214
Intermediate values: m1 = 45.0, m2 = 7.34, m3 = 45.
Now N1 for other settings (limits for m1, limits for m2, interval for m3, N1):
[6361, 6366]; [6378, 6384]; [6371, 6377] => -216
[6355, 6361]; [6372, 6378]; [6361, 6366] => -172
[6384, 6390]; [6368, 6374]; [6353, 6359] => -211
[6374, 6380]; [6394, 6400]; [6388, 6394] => -186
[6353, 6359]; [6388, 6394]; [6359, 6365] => -206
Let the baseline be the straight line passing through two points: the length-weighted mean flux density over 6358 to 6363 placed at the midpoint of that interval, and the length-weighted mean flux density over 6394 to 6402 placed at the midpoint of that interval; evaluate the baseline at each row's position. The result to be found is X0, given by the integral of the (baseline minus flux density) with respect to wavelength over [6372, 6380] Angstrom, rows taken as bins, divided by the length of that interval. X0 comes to 0.1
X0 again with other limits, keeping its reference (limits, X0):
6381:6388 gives 0.6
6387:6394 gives 0.9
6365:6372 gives -0.1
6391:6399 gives 0.5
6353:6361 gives -0.1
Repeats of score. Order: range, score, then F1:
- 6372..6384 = 4.16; 64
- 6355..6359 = 4.13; 62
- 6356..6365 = 4.13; 62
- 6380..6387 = 4.04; 57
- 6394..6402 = 4.30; 74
